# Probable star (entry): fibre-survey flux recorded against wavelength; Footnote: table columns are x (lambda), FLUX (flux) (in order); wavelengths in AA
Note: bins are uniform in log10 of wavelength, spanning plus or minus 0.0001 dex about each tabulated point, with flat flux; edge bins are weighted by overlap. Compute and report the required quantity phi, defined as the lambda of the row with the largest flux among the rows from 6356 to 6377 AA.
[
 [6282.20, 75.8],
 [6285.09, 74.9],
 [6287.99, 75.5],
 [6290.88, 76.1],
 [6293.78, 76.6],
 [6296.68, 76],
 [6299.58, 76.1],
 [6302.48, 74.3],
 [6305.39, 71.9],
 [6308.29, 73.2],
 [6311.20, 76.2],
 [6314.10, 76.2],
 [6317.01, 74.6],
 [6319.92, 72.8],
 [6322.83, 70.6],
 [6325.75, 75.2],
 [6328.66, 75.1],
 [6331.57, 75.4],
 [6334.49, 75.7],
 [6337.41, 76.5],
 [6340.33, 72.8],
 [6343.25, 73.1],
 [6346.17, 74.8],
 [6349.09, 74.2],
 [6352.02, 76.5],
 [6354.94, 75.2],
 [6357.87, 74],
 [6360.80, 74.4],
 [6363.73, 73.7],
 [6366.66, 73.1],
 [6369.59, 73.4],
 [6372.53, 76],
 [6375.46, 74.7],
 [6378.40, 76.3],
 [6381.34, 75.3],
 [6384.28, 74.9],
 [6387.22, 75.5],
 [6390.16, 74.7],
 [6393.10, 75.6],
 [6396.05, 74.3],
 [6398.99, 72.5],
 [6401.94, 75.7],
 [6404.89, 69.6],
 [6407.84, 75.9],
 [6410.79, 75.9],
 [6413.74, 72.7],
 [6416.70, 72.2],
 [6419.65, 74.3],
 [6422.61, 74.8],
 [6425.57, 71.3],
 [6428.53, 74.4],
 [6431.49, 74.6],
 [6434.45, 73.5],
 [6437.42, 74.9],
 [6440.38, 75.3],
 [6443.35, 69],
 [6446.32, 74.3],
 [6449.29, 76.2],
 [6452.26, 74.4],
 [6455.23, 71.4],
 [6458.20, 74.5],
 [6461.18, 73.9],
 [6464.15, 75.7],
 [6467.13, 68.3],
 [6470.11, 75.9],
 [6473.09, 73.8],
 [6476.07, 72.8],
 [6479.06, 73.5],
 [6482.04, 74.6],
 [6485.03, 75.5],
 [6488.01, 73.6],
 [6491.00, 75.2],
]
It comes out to 6372.53 AA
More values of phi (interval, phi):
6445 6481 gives 6449.29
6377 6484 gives 6378.40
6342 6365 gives 6352.02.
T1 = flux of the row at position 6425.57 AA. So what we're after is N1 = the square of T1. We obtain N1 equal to 5084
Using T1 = 71.3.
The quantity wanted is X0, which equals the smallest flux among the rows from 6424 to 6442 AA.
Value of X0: 71.3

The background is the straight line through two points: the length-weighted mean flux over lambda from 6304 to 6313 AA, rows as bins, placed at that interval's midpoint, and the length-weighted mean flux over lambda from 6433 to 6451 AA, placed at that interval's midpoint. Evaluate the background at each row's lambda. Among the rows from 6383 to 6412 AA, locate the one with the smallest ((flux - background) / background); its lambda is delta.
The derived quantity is 6404.89 AA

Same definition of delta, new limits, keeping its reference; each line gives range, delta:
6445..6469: 6467.13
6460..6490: 6467.13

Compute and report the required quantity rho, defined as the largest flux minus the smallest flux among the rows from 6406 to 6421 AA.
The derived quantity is 4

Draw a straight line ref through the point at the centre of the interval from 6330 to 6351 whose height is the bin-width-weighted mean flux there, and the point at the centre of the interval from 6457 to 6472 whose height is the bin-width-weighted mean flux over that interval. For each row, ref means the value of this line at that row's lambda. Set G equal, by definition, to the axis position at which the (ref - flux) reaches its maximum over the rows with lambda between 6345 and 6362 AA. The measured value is 6357.87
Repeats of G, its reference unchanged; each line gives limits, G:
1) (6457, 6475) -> 6467.13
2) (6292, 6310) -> 6305.39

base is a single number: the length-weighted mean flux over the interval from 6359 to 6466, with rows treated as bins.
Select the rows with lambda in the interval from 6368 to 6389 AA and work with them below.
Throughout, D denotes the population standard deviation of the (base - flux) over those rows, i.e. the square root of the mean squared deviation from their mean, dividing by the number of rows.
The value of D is 0.9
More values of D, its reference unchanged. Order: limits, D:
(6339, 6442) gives 1.5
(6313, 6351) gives 1.6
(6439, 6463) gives 2.2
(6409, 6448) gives 1.8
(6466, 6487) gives 2.3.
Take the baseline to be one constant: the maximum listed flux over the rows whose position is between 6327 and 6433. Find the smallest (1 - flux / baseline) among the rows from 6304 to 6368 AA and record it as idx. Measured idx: 0.000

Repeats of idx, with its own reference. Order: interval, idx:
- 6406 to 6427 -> 0.008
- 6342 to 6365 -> 0.000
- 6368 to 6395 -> 0.003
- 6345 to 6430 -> 0.000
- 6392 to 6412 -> 0.008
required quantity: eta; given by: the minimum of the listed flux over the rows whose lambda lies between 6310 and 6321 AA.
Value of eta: 72.8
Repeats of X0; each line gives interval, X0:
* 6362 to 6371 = 73.1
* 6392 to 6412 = 69.6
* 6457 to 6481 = 68.3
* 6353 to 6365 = 73.7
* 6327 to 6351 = 72.8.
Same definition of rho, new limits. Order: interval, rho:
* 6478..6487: 2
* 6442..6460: 7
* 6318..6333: 5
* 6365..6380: 3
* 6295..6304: 2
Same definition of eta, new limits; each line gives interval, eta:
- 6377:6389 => 74.9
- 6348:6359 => 74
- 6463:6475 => 68.3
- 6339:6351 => 72.8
